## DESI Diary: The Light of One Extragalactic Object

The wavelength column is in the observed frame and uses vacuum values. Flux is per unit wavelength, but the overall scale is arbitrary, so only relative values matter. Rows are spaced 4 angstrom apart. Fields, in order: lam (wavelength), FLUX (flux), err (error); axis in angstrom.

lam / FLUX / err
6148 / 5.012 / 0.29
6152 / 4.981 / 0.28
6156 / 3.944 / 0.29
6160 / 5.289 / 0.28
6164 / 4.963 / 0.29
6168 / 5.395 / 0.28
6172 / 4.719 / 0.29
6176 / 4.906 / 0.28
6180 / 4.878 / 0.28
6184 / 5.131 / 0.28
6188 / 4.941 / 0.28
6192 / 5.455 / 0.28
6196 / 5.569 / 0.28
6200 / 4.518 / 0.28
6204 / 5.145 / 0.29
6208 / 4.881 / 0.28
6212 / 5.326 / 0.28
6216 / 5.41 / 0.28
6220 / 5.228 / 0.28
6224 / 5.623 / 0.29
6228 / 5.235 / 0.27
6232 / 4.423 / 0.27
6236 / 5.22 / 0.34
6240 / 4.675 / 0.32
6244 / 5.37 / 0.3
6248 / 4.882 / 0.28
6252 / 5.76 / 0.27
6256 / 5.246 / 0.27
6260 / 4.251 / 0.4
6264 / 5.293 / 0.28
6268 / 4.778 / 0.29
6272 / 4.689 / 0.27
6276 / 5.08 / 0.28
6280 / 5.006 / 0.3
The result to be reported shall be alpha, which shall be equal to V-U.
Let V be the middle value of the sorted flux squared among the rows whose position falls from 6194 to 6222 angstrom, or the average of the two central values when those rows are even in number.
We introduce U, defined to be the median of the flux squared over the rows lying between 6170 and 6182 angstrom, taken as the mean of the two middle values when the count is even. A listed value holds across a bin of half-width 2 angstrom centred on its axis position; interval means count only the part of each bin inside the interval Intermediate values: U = 23.8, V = 27.3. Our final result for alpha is 4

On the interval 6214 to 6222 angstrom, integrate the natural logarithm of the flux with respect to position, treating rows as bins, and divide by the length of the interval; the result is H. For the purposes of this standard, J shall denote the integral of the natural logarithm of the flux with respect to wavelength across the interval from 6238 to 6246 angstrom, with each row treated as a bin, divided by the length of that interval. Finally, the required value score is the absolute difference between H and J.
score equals 0.06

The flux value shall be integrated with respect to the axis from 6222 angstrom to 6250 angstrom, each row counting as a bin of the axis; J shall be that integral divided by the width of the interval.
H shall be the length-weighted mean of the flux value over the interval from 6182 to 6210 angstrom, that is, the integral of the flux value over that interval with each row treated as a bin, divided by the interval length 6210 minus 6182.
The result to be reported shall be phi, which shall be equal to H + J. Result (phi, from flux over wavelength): 10.2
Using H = 5.09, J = 5.06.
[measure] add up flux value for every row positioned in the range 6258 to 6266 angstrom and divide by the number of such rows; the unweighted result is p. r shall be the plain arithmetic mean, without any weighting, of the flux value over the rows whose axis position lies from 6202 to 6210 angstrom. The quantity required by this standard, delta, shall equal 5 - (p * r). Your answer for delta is -19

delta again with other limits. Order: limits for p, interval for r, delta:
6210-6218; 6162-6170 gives -23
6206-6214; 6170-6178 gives -20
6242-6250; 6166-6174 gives -21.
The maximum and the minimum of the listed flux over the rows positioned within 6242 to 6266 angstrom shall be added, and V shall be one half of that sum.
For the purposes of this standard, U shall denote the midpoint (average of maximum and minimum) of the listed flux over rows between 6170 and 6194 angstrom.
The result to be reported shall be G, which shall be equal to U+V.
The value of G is 10.1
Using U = 5.09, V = 5.01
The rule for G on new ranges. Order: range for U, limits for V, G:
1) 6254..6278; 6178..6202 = 9.8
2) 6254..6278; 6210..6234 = 9.8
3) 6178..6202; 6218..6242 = 10.1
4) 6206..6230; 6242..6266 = 10.3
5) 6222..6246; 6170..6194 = 10.1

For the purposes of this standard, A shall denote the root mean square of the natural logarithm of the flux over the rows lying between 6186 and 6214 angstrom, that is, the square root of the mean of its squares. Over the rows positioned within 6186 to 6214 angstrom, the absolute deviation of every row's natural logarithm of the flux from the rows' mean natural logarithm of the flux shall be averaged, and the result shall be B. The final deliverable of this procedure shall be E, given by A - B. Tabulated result 1.57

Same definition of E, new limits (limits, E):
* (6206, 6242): 1.57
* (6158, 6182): 1.57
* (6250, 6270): 1.53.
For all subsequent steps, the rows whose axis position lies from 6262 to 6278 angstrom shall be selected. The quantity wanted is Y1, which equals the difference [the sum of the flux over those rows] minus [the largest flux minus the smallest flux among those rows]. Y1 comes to 19.2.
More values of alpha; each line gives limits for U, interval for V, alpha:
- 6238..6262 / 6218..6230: 2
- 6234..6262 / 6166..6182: -3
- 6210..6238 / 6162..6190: -3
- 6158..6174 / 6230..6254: -1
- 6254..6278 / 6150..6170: 0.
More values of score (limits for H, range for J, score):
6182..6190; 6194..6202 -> 0.00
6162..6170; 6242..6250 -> 0.01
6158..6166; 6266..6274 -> 0.08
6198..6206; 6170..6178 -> 0.00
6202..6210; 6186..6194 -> 0.04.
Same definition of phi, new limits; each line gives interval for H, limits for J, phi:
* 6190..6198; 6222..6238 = 10.6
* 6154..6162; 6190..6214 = 9.8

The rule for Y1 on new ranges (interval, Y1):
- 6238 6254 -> 19.6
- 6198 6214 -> 19.1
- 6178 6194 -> 19.8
